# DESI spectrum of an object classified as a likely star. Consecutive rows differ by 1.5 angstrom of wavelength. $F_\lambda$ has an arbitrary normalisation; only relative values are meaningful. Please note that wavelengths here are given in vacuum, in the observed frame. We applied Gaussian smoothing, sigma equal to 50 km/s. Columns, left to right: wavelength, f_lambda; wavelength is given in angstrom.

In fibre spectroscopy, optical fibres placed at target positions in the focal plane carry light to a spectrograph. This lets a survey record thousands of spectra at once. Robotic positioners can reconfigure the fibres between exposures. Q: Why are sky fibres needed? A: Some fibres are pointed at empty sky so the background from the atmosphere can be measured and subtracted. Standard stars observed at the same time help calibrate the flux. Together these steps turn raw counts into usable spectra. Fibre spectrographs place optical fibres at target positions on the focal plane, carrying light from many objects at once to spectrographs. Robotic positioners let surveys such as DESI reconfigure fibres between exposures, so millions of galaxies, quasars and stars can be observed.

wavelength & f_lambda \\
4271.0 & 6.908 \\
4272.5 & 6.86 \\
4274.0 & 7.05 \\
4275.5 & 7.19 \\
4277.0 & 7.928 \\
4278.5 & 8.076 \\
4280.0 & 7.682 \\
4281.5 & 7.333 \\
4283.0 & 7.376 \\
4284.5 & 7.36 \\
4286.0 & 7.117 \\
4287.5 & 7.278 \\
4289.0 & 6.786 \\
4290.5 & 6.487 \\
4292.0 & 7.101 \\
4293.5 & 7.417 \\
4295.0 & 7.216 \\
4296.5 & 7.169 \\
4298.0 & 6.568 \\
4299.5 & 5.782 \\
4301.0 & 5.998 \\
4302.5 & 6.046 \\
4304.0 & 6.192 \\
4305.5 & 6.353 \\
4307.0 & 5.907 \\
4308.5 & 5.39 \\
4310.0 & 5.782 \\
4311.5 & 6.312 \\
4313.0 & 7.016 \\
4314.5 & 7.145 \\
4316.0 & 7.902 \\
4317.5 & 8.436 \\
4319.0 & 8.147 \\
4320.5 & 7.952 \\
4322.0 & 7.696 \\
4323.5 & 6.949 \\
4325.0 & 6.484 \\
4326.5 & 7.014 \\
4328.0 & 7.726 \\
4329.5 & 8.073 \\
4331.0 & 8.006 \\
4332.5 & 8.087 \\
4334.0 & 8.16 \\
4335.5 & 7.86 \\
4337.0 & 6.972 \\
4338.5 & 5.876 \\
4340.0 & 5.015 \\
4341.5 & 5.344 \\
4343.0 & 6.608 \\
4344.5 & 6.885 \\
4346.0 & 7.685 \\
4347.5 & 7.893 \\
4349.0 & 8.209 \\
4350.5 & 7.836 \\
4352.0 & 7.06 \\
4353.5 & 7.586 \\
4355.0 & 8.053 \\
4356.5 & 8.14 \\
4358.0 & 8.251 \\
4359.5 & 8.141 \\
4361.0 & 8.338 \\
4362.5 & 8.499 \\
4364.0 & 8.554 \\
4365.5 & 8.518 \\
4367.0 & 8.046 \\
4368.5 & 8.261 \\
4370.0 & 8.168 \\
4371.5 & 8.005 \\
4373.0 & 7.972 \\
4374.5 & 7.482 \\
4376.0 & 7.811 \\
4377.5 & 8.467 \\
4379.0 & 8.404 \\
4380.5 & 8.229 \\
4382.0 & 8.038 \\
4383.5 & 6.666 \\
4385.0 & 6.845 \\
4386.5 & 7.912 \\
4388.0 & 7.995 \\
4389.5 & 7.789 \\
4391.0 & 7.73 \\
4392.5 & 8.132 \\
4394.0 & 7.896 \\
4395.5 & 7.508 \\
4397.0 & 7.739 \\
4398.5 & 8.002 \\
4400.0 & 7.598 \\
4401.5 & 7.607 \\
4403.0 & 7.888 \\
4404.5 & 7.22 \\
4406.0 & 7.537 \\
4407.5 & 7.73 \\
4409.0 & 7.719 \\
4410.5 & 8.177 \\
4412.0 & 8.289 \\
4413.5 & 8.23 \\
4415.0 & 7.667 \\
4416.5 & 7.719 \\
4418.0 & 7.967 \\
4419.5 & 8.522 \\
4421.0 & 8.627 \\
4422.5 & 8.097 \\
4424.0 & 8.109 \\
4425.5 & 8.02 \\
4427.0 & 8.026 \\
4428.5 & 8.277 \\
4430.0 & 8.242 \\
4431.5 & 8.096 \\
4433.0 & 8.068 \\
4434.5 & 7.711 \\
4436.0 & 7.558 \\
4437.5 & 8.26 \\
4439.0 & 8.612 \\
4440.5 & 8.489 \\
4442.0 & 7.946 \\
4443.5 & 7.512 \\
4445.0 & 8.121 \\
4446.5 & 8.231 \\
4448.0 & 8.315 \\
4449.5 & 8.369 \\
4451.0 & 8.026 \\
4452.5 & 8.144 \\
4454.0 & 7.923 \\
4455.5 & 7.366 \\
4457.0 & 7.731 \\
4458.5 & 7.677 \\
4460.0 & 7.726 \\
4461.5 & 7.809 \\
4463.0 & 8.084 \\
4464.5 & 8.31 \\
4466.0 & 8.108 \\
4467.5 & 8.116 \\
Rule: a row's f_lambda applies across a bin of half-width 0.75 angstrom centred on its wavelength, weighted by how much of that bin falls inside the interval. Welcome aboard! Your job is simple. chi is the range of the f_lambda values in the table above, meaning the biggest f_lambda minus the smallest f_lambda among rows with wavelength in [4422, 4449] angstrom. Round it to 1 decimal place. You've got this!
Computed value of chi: 1.1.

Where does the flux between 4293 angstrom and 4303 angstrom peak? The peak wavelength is 4293.5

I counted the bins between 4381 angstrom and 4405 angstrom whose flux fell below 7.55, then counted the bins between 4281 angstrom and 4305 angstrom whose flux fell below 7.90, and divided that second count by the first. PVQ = 4.0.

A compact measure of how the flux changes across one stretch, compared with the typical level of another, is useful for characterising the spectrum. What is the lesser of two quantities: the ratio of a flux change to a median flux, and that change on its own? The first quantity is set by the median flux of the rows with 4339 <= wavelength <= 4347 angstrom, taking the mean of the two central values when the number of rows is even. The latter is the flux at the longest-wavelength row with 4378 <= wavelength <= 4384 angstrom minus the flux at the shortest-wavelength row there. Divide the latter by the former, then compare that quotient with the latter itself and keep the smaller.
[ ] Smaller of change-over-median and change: -1.7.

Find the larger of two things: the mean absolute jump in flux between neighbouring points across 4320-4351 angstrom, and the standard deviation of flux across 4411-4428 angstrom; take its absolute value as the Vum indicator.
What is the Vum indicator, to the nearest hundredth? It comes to 0.50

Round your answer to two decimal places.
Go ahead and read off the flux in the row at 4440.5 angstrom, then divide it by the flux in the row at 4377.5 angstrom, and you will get 1.00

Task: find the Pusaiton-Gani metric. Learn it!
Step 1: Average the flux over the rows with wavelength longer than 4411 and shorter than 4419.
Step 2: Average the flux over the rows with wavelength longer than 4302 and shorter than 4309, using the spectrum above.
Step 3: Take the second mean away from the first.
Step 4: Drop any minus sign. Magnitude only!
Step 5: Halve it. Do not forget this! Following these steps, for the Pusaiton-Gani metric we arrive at 1.00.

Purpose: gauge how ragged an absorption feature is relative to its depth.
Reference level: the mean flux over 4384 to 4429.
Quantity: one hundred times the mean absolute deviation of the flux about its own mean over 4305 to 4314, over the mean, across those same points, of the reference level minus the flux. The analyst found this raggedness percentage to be 25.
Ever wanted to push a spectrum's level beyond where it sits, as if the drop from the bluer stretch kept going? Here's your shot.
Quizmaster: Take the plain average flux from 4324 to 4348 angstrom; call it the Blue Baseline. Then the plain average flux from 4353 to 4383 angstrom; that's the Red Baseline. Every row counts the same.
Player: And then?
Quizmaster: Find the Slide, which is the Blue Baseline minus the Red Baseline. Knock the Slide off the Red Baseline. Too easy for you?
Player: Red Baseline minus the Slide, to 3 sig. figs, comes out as 9.19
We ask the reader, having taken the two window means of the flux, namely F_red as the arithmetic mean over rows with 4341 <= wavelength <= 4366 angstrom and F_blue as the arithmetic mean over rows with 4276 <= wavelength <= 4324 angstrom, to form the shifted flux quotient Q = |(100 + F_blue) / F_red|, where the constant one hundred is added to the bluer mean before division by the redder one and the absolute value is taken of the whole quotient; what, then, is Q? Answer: 13.8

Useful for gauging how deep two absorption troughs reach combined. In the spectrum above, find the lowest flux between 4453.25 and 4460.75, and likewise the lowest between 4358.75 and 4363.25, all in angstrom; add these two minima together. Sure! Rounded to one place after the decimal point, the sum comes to 15.5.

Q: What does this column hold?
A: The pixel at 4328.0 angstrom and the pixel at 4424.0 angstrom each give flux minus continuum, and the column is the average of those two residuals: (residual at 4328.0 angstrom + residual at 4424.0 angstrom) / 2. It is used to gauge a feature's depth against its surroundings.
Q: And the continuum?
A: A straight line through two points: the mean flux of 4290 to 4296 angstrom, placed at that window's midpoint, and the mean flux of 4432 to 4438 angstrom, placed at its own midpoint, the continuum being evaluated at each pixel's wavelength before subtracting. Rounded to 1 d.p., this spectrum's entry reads 0.4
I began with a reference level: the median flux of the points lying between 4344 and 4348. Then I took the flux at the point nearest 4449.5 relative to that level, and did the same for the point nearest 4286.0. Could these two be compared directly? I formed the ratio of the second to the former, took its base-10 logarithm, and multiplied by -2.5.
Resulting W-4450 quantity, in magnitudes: 0.18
